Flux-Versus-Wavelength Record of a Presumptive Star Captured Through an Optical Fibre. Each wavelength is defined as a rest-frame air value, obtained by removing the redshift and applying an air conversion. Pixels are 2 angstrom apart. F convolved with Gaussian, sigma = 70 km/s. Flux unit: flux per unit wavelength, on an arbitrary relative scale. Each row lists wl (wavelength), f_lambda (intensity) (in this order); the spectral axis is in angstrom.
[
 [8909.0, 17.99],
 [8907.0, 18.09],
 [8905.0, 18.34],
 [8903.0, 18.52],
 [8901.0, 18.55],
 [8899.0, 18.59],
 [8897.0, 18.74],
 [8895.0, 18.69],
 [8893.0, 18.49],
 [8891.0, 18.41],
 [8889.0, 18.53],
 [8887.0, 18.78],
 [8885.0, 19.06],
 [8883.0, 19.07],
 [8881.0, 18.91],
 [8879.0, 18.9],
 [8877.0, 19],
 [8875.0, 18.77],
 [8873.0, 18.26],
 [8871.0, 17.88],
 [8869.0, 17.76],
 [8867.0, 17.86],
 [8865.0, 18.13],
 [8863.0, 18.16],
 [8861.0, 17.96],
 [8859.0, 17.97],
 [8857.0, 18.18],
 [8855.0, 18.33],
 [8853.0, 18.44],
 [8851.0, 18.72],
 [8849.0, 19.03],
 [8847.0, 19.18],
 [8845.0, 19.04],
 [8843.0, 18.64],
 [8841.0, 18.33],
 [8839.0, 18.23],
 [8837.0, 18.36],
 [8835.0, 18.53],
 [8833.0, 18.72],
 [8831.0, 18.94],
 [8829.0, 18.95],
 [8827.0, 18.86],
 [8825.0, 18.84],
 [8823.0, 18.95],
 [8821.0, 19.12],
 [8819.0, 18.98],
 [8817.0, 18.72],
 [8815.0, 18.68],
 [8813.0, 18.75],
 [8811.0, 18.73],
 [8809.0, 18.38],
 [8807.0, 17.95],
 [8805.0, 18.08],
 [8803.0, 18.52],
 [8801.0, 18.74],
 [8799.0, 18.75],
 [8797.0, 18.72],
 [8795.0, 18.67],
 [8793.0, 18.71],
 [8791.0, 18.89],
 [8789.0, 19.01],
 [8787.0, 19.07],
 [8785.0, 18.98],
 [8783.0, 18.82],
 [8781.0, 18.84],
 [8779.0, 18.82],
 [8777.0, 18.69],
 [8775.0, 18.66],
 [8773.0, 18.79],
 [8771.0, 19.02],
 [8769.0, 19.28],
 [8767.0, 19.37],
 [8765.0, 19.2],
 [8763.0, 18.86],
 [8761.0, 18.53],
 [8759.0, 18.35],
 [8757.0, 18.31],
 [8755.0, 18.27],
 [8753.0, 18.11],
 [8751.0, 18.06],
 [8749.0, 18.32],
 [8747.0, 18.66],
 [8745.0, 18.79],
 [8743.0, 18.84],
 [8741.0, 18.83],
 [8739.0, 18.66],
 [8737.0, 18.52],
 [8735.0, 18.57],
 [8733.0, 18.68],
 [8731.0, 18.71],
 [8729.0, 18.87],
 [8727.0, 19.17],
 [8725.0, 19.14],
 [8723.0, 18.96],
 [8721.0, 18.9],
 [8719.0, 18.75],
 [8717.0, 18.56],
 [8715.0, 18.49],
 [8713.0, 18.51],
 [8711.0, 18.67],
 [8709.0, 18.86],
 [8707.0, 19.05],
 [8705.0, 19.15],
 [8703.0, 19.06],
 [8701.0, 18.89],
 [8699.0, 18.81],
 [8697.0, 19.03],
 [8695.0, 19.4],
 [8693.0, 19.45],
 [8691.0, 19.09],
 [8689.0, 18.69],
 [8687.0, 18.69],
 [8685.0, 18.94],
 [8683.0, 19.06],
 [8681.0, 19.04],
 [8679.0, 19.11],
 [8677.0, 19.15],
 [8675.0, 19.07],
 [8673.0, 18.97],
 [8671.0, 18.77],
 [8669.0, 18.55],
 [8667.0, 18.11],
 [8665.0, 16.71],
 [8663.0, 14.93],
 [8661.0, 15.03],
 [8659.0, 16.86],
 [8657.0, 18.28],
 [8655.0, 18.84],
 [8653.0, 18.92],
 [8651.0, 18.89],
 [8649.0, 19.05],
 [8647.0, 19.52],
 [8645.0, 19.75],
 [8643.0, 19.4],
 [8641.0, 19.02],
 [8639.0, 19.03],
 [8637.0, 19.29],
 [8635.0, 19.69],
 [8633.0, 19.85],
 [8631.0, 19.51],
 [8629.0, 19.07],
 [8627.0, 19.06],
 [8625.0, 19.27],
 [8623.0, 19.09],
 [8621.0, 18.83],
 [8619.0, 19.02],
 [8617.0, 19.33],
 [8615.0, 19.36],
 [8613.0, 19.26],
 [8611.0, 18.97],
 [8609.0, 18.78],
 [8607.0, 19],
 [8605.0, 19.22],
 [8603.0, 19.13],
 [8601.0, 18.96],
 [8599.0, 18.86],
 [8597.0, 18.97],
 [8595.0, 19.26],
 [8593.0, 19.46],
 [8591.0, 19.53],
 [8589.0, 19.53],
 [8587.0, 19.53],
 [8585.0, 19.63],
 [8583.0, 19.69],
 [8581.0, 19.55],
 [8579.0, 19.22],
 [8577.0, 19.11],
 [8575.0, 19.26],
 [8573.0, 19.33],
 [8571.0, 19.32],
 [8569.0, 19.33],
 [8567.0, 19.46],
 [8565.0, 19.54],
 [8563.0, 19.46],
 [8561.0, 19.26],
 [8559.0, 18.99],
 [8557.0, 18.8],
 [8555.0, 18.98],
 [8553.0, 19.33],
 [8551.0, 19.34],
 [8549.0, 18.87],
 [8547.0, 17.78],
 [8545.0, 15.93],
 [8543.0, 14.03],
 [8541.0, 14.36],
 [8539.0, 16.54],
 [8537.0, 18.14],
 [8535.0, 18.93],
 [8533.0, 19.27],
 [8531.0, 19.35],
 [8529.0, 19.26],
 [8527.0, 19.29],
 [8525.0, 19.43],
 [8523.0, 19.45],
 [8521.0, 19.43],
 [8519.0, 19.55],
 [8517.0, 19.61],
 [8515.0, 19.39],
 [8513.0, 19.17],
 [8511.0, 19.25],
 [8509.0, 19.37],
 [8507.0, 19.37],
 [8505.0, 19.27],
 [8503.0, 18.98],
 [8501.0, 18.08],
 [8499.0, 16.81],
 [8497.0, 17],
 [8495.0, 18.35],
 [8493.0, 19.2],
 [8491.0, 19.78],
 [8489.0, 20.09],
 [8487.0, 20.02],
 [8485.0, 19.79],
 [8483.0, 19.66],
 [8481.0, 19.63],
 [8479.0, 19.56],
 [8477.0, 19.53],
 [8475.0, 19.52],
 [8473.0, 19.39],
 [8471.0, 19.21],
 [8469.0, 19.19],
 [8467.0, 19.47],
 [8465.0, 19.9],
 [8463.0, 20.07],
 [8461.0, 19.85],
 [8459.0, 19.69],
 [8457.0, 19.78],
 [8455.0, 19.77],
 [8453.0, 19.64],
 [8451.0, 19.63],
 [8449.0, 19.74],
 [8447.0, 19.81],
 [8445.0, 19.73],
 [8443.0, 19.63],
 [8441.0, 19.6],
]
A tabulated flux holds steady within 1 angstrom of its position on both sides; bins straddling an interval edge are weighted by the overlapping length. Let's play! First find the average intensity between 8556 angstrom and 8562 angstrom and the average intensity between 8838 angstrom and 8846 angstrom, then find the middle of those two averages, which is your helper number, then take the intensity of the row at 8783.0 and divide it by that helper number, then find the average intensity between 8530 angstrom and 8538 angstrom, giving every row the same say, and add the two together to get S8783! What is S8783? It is 19.9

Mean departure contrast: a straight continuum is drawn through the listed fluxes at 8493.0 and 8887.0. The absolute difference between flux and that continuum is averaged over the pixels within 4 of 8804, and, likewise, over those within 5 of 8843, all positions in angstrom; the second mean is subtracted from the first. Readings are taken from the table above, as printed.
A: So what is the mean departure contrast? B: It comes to 0.17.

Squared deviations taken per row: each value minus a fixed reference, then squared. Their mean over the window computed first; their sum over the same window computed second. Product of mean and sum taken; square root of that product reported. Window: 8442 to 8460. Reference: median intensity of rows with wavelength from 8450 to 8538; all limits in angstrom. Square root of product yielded 0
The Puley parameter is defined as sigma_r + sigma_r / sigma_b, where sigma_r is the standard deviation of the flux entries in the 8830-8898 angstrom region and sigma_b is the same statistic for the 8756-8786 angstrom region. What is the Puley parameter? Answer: 1.7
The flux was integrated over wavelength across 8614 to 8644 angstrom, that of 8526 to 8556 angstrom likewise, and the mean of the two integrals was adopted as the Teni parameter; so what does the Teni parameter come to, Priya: 558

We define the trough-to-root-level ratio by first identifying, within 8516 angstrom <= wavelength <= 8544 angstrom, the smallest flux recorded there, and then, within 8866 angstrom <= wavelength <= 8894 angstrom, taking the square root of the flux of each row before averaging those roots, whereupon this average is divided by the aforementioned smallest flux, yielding 0.31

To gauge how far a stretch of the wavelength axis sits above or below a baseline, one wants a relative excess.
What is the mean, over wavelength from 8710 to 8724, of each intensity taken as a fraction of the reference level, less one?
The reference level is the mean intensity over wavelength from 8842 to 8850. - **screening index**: -0.01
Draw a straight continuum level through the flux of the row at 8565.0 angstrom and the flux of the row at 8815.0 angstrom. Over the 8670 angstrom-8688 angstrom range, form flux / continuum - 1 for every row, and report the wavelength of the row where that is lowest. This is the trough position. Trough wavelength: 8687.0 angstrom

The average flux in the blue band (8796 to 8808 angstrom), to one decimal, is 18.5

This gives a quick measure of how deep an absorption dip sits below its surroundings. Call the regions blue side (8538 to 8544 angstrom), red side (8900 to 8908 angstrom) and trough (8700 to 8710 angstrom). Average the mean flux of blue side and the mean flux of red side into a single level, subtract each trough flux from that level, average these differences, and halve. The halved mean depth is -1.16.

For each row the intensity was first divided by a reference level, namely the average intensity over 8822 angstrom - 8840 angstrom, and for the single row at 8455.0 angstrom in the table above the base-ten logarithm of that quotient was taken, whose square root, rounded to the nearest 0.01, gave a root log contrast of 0.15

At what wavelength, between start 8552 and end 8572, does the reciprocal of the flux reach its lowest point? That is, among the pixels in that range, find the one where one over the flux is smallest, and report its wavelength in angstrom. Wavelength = 8565.0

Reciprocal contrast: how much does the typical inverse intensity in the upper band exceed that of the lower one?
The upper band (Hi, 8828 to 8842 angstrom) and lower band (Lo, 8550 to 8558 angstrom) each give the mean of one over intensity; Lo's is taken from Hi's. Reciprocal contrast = 0.0015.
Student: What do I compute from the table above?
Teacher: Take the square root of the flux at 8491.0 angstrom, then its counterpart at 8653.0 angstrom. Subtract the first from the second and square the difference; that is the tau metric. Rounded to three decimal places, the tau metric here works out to 0.010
